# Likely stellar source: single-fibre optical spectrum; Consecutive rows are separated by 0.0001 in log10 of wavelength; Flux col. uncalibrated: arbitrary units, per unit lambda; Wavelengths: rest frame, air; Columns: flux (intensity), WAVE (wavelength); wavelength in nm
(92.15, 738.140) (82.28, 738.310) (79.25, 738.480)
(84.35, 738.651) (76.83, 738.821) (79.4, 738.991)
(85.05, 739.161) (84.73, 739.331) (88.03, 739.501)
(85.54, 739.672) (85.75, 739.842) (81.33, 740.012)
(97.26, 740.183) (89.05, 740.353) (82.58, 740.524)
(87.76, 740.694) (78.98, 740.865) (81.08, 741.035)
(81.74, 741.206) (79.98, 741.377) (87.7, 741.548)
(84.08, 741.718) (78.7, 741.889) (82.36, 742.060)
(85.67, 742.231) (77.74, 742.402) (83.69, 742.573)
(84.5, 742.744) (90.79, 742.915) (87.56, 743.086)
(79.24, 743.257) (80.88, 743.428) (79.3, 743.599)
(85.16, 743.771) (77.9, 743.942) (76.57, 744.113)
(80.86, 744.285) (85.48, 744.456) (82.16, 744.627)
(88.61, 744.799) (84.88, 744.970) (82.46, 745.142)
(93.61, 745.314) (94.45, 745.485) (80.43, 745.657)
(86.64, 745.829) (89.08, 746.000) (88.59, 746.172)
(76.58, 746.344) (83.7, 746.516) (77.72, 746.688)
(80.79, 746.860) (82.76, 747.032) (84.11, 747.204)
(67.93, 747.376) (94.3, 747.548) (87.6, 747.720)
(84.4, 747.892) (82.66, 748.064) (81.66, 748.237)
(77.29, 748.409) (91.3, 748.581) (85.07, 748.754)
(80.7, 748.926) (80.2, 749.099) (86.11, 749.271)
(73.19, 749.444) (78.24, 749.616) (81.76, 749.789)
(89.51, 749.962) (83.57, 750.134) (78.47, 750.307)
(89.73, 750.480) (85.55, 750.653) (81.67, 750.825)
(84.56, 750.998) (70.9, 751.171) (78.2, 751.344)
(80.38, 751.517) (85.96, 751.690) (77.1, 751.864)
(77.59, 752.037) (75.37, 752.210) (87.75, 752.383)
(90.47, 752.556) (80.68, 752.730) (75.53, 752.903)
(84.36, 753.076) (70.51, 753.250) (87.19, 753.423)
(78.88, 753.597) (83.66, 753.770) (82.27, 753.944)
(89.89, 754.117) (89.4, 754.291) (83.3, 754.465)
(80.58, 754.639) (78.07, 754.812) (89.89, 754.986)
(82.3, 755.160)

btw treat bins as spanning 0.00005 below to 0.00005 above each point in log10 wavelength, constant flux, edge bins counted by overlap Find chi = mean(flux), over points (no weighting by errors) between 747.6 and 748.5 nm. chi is 83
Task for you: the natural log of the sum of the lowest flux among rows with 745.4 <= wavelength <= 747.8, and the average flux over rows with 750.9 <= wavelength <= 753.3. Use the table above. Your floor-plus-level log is 5.00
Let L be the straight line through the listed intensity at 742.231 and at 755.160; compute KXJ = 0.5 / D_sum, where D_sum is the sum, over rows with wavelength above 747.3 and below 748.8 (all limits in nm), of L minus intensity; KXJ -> 0.097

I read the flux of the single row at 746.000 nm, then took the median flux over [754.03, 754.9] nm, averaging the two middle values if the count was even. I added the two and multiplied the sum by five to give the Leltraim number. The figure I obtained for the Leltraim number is 862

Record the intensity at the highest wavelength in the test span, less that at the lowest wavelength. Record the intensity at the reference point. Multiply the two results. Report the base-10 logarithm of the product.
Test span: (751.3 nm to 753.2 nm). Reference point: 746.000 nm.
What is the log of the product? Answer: 2.74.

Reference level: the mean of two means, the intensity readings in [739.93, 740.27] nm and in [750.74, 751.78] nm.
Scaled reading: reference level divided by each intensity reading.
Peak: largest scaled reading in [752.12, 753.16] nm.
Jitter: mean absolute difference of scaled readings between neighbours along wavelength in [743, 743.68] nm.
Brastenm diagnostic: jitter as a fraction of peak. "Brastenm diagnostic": 0.043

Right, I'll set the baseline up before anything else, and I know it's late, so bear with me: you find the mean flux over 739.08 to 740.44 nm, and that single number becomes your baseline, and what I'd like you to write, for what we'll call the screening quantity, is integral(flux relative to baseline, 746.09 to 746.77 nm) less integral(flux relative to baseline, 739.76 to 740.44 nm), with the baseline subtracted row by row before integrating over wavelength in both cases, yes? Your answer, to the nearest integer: -5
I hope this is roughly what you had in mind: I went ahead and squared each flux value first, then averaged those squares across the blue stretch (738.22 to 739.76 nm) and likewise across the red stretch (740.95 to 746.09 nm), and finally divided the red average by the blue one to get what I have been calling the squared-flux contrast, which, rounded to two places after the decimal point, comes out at 1.02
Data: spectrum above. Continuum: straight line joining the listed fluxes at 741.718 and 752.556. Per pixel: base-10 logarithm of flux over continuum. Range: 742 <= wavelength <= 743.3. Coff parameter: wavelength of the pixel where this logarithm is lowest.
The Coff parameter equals 742.402 nm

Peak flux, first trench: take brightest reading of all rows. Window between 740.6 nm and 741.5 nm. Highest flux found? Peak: 87.76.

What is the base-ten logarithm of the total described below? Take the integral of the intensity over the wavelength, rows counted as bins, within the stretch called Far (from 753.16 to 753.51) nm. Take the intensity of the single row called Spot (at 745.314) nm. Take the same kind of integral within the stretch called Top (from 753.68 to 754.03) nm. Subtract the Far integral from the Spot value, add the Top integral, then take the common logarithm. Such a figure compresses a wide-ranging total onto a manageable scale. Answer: 1.978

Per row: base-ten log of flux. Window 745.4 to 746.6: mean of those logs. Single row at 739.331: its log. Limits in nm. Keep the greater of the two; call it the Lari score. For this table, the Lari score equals 1.93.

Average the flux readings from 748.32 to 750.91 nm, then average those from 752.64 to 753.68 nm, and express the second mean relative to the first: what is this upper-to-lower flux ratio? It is 0.96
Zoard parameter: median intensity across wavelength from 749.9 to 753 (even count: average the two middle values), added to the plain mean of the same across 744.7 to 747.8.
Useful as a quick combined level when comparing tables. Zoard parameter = 166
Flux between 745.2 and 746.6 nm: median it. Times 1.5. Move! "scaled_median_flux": 131.4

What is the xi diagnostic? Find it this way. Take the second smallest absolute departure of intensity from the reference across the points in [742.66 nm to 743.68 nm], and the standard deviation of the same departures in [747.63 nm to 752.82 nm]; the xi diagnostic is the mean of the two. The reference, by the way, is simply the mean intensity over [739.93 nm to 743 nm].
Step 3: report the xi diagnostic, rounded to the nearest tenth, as 3.2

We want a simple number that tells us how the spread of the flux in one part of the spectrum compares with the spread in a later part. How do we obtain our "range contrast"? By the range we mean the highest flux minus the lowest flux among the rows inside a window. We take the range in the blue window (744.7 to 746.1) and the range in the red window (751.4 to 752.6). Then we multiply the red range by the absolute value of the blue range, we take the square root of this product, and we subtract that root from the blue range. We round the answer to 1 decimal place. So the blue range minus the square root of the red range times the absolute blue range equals -0.5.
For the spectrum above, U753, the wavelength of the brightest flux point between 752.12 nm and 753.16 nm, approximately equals 752.556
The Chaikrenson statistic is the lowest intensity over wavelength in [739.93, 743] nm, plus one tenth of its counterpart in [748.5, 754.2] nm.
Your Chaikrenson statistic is 84.8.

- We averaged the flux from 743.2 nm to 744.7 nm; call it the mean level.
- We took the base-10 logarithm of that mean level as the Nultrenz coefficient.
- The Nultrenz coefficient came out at 1.908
